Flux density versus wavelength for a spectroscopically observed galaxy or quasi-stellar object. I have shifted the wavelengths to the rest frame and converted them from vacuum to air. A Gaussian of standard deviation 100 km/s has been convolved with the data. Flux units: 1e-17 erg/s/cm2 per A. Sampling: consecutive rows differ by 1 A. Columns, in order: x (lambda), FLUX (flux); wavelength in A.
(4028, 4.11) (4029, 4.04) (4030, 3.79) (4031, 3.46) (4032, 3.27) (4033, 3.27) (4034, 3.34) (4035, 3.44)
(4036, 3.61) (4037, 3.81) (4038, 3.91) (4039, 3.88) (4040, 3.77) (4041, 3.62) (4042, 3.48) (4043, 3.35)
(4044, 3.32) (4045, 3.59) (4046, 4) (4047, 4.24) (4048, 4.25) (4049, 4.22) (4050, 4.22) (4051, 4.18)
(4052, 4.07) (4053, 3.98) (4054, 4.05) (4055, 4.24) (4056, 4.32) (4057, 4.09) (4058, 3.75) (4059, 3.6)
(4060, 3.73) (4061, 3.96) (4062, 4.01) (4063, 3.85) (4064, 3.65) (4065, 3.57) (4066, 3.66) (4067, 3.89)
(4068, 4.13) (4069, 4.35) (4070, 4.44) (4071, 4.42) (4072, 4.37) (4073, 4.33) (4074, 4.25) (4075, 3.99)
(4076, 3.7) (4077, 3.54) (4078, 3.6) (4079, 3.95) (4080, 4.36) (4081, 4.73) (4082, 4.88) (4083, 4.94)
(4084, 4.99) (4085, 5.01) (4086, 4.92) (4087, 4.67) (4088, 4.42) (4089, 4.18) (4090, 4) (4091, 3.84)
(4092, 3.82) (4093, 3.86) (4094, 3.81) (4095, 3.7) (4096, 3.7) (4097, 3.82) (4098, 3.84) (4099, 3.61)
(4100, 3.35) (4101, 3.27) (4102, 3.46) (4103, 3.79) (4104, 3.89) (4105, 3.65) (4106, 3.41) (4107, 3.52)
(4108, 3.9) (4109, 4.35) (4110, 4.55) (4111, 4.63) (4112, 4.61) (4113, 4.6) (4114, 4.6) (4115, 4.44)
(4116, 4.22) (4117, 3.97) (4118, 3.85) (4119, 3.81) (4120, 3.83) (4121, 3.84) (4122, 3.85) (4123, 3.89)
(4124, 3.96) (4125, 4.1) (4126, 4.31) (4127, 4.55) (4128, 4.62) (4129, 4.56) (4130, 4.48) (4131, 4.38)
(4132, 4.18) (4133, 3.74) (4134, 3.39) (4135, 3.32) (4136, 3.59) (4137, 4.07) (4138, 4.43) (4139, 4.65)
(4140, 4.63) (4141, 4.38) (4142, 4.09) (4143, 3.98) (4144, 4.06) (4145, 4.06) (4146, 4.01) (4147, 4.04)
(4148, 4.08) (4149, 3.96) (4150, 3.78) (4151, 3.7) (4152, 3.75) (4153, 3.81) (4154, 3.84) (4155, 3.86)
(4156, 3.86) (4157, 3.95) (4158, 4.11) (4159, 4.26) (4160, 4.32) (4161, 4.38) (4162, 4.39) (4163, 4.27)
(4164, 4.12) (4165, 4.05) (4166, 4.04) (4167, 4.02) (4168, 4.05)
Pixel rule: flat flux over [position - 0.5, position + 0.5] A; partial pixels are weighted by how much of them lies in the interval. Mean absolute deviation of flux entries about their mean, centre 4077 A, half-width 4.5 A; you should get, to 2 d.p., 0.33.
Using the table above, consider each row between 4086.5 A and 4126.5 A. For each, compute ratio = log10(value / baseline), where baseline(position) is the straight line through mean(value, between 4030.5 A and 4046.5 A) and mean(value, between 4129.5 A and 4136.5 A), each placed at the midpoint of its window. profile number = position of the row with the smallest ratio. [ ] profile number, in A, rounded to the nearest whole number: 4101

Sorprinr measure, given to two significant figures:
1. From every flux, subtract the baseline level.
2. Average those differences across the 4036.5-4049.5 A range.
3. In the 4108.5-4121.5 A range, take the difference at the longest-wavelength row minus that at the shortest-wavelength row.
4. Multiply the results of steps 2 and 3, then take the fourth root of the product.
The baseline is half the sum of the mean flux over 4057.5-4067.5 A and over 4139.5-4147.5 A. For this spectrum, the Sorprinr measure 0.53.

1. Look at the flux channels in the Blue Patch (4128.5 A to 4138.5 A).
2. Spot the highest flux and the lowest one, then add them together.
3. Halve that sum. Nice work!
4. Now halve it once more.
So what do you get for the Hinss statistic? 1.97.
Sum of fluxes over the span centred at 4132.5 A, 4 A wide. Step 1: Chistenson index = 15.7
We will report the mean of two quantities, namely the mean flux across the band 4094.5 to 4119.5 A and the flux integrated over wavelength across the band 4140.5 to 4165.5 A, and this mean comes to 52.5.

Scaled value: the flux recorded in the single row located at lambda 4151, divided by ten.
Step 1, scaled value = 0.37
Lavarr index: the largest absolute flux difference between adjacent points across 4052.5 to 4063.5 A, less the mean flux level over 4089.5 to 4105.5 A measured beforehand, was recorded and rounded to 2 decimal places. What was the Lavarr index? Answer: -3.37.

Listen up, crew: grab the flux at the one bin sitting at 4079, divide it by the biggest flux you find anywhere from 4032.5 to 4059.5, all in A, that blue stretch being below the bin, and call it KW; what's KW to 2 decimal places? 0.91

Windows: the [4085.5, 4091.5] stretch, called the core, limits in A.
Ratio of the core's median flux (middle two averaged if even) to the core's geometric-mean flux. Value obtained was 0.99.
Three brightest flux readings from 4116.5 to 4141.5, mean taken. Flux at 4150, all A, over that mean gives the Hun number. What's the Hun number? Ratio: 0.82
